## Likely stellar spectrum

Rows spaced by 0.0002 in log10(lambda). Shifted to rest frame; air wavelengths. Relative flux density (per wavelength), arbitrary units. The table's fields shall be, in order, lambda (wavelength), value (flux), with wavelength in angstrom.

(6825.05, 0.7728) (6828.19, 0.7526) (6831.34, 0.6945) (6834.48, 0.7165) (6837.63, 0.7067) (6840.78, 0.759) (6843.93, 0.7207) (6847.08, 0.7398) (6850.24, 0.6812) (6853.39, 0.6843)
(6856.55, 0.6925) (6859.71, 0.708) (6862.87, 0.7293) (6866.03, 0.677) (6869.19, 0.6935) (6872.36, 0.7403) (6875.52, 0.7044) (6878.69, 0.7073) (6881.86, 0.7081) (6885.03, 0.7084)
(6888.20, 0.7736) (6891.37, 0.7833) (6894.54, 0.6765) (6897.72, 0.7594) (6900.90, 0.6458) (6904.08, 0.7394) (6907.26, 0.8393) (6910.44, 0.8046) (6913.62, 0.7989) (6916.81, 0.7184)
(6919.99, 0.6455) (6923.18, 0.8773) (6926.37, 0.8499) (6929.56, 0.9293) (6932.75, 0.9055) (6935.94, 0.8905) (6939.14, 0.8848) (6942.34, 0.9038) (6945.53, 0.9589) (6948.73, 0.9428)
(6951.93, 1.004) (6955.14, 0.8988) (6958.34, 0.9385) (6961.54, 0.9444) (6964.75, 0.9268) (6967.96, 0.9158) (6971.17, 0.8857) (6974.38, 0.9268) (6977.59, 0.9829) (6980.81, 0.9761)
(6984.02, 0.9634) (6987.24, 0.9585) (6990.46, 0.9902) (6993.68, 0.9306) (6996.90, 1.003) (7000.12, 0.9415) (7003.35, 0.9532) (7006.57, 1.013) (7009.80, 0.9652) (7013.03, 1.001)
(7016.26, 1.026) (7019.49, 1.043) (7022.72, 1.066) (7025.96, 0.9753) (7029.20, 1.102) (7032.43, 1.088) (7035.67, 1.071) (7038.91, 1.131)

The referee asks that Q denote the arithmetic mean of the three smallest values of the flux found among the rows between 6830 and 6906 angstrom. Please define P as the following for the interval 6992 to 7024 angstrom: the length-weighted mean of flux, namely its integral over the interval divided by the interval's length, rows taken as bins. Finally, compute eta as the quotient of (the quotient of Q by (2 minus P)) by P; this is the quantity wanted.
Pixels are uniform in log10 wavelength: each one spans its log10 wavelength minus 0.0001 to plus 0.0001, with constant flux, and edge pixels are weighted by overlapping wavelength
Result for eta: 0.666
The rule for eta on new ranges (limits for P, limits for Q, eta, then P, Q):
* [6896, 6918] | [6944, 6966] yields 0.979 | 0.76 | 0.921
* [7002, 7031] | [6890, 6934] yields 0.656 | 1.02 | 0.656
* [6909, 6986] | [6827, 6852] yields 0.702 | 0.90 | 0.694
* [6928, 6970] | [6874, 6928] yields 0.660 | 0.93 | 0.656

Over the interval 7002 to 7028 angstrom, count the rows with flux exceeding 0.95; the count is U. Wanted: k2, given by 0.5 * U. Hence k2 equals 4.0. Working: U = 8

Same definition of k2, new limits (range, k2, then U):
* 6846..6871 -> 0.0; 0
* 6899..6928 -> 0.0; 0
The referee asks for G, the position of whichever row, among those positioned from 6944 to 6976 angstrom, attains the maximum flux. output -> 6951.93 angstrom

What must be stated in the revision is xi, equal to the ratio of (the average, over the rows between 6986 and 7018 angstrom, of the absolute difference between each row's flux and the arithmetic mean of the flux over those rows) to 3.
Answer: 0.0095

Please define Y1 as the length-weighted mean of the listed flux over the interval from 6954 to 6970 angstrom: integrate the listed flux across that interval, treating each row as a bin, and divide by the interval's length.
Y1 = 0.92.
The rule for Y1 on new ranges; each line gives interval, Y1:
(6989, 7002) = 0.97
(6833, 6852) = 0.72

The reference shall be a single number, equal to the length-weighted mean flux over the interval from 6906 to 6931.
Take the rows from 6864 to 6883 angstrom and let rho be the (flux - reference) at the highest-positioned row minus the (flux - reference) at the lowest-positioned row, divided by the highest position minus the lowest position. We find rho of 0.002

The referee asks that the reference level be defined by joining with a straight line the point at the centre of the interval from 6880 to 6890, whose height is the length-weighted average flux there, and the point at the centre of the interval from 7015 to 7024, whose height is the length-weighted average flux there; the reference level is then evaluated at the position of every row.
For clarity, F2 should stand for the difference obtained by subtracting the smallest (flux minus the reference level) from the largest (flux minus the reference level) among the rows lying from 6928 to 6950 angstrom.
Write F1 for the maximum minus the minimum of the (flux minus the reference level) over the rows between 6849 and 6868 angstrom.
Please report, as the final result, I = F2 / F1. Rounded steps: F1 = 0.060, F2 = 0.067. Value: 1.1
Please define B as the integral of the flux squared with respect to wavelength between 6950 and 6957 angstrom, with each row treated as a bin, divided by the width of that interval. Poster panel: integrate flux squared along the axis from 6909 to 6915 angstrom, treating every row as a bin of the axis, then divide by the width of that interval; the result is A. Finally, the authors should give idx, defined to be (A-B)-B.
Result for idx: -1.2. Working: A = 0.64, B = 0.91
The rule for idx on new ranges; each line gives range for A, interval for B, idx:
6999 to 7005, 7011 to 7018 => -1.1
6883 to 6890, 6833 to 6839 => -0.5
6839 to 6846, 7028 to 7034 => -1.9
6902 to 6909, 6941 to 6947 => -1.1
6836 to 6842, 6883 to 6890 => -0.6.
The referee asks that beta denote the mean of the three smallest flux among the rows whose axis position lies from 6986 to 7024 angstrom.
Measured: 0.94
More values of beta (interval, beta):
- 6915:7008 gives 0.74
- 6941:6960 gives 0.91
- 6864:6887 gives 0.69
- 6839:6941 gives 0.66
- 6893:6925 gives 0.66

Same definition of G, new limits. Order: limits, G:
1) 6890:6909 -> 6907.26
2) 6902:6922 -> 6907.26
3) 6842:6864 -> 6847.08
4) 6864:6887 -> 6872.36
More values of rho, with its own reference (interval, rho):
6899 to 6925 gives 0.010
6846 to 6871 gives -0.002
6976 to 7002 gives -0.002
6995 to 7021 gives 0.002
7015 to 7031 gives 0.006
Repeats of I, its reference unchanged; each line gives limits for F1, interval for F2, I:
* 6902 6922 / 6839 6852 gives 0.4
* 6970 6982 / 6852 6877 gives 0.7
